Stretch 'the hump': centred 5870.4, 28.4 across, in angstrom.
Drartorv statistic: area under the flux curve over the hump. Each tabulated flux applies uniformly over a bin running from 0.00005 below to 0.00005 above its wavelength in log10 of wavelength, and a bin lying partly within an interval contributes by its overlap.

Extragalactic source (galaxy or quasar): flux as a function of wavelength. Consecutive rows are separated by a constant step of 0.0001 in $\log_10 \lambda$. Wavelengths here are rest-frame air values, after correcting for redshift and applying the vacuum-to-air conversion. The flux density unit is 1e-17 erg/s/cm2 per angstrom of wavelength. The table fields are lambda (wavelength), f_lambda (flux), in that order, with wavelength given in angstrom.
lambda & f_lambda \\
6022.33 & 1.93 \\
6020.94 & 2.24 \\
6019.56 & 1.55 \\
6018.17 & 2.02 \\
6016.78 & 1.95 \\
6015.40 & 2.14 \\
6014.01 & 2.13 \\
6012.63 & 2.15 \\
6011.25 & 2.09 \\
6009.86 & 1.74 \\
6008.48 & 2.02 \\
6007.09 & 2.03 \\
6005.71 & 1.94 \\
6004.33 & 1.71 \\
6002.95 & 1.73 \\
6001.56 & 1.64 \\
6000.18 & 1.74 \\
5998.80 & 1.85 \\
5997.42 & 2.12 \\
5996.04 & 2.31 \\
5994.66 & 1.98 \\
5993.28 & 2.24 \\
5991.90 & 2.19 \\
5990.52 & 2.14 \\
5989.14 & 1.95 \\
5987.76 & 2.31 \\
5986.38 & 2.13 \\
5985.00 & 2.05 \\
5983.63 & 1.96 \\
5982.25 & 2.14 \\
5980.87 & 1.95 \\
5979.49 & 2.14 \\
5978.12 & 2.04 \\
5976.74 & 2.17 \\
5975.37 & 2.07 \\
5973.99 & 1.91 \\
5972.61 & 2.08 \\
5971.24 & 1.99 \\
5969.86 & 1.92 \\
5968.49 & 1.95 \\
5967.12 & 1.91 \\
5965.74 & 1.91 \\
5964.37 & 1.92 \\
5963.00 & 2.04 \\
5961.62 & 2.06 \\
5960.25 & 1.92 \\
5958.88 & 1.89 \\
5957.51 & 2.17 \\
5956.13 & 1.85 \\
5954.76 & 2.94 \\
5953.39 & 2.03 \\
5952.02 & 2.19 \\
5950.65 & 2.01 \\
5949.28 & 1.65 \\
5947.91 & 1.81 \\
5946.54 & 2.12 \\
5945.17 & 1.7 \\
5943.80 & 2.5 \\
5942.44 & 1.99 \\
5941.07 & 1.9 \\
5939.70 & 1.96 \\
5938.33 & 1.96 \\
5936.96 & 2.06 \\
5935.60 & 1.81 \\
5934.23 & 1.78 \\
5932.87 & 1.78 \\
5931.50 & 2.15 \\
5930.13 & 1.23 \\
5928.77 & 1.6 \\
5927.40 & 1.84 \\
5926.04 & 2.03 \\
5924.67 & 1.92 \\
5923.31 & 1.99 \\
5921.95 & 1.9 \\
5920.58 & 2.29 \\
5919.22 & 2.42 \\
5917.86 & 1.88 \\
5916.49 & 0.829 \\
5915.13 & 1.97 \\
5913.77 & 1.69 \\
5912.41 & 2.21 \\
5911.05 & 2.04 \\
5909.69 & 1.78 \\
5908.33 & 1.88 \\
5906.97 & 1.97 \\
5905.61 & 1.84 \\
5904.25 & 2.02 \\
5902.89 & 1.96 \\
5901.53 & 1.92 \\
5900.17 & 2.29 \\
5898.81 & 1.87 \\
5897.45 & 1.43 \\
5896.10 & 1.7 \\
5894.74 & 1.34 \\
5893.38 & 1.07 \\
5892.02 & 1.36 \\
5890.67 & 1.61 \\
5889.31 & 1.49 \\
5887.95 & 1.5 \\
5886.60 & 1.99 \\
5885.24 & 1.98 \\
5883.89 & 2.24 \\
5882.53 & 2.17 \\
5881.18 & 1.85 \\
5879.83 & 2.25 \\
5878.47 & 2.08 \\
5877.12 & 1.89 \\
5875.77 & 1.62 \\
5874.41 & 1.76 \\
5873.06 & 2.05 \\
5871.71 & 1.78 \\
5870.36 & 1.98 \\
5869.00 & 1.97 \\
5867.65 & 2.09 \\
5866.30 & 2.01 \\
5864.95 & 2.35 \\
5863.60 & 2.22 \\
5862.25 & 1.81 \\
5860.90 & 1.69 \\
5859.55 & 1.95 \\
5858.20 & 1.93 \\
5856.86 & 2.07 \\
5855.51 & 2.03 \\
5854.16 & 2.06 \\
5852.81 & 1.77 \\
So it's 56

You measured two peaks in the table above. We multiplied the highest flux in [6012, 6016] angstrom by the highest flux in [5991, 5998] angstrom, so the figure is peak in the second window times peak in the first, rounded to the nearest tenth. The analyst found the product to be 5.0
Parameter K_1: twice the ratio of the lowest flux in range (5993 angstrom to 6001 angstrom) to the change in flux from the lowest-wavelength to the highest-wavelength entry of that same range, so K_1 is -7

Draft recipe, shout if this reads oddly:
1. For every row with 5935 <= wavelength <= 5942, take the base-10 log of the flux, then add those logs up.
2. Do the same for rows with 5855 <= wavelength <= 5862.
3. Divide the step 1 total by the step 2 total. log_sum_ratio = 1.01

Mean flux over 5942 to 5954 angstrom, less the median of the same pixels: -0.01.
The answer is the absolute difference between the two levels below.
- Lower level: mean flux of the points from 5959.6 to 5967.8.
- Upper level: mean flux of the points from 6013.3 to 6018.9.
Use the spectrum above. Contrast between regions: 0.10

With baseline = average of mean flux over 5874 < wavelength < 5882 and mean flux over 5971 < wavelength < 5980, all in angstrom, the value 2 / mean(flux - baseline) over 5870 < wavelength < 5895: -10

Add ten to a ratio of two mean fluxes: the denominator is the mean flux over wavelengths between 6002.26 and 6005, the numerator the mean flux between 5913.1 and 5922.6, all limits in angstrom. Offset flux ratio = 11.08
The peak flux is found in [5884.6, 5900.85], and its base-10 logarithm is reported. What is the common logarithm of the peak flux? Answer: 0.36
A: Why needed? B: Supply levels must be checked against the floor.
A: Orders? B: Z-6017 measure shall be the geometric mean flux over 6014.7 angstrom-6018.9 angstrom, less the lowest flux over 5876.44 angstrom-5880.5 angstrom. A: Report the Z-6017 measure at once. 0.1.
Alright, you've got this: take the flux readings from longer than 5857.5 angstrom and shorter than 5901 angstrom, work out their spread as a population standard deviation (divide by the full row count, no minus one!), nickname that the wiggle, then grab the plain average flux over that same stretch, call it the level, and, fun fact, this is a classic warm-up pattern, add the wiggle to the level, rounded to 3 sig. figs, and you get 2.16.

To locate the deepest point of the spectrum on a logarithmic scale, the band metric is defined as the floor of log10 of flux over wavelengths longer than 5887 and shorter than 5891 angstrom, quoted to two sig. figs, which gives 0.17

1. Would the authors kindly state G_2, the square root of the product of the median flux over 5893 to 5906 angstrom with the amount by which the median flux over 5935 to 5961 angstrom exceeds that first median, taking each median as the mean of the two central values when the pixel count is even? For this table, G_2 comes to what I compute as 0.44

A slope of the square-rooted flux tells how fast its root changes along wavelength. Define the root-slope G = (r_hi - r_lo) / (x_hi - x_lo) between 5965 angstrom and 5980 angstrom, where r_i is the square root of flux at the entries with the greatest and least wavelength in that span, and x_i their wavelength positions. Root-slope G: 0.0059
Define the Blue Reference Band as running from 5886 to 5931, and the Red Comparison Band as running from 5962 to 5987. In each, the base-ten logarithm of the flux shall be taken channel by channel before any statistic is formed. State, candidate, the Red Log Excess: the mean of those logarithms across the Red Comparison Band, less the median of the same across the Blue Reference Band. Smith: 0.03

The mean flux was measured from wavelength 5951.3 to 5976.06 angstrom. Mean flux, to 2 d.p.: 2.04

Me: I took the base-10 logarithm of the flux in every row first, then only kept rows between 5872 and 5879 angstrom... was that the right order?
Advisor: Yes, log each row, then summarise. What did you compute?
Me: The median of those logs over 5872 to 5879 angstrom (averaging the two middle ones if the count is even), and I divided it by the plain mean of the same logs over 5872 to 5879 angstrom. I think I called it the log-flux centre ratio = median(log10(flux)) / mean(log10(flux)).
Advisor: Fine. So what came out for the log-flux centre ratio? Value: 1.02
